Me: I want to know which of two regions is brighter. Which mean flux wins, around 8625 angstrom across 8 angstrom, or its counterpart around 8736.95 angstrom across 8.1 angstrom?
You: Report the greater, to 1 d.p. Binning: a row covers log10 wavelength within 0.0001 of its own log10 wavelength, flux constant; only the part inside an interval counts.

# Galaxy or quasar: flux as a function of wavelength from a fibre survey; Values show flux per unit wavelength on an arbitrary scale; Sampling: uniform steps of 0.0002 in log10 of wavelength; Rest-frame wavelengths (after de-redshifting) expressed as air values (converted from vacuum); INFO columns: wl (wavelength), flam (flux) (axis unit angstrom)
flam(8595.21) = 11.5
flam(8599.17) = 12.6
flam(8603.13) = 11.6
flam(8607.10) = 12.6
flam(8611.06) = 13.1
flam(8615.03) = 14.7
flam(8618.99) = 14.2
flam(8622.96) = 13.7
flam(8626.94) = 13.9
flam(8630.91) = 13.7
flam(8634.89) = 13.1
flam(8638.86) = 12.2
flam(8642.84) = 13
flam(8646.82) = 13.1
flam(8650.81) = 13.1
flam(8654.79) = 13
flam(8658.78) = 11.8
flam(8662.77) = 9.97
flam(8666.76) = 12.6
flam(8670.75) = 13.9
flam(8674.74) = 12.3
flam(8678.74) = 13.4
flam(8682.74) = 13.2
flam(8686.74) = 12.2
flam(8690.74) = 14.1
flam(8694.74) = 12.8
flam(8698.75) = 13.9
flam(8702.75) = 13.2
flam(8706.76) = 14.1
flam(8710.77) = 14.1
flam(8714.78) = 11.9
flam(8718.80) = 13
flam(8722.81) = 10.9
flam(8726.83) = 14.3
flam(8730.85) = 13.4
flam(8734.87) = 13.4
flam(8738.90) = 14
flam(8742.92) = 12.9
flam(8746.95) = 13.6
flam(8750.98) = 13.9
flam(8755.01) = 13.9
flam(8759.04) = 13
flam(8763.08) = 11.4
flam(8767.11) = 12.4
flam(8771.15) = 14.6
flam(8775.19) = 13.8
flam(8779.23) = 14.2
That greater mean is 13.8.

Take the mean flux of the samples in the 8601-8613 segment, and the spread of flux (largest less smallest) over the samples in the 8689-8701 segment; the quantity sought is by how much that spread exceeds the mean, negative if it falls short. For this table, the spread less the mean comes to -11.1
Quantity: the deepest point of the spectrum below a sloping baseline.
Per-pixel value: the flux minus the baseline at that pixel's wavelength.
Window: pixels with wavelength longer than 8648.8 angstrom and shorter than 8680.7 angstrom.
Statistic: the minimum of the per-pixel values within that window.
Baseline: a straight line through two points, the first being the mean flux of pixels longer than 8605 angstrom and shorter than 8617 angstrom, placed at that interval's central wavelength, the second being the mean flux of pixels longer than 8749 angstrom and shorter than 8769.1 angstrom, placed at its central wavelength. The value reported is -3.3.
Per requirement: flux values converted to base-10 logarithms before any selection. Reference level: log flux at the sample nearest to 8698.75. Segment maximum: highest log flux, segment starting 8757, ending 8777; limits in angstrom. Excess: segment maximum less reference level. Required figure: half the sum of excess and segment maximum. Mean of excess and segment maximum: 0.593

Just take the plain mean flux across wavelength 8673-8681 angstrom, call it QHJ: 12.9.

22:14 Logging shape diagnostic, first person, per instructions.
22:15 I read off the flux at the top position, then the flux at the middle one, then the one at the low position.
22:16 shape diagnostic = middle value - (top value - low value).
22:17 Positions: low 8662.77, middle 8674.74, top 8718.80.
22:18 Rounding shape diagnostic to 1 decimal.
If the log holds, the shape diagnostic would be 9.3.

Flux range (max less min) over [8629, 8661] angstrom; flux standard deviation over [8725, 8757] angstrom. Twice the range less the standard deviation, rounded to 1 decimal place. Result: 3.4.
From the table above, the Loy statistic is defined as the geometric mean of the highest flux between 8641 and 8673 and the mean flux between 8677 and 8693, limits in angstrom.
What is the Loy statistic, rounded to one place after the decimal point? 13.6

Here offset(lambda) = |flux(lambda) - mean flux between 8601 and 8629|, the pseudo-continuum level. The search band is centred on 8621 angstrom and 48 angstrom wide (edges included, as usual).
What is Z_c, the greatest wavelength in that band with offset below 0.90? 8642.84 angstrom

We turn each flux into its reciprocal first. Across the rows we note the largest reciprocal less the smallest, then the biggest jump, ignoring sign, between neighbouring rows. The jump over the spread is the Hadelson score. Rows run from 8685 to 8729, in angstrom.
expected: 1.0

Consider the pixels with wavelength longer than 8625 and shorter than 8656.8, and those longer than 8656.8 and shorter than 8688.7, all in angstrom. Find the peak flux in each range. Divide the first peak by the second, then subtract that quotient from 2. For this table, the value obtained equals 1.00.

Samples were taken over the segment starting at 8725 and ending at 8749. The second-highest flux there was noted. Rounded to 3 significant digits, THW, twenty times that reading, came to 280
